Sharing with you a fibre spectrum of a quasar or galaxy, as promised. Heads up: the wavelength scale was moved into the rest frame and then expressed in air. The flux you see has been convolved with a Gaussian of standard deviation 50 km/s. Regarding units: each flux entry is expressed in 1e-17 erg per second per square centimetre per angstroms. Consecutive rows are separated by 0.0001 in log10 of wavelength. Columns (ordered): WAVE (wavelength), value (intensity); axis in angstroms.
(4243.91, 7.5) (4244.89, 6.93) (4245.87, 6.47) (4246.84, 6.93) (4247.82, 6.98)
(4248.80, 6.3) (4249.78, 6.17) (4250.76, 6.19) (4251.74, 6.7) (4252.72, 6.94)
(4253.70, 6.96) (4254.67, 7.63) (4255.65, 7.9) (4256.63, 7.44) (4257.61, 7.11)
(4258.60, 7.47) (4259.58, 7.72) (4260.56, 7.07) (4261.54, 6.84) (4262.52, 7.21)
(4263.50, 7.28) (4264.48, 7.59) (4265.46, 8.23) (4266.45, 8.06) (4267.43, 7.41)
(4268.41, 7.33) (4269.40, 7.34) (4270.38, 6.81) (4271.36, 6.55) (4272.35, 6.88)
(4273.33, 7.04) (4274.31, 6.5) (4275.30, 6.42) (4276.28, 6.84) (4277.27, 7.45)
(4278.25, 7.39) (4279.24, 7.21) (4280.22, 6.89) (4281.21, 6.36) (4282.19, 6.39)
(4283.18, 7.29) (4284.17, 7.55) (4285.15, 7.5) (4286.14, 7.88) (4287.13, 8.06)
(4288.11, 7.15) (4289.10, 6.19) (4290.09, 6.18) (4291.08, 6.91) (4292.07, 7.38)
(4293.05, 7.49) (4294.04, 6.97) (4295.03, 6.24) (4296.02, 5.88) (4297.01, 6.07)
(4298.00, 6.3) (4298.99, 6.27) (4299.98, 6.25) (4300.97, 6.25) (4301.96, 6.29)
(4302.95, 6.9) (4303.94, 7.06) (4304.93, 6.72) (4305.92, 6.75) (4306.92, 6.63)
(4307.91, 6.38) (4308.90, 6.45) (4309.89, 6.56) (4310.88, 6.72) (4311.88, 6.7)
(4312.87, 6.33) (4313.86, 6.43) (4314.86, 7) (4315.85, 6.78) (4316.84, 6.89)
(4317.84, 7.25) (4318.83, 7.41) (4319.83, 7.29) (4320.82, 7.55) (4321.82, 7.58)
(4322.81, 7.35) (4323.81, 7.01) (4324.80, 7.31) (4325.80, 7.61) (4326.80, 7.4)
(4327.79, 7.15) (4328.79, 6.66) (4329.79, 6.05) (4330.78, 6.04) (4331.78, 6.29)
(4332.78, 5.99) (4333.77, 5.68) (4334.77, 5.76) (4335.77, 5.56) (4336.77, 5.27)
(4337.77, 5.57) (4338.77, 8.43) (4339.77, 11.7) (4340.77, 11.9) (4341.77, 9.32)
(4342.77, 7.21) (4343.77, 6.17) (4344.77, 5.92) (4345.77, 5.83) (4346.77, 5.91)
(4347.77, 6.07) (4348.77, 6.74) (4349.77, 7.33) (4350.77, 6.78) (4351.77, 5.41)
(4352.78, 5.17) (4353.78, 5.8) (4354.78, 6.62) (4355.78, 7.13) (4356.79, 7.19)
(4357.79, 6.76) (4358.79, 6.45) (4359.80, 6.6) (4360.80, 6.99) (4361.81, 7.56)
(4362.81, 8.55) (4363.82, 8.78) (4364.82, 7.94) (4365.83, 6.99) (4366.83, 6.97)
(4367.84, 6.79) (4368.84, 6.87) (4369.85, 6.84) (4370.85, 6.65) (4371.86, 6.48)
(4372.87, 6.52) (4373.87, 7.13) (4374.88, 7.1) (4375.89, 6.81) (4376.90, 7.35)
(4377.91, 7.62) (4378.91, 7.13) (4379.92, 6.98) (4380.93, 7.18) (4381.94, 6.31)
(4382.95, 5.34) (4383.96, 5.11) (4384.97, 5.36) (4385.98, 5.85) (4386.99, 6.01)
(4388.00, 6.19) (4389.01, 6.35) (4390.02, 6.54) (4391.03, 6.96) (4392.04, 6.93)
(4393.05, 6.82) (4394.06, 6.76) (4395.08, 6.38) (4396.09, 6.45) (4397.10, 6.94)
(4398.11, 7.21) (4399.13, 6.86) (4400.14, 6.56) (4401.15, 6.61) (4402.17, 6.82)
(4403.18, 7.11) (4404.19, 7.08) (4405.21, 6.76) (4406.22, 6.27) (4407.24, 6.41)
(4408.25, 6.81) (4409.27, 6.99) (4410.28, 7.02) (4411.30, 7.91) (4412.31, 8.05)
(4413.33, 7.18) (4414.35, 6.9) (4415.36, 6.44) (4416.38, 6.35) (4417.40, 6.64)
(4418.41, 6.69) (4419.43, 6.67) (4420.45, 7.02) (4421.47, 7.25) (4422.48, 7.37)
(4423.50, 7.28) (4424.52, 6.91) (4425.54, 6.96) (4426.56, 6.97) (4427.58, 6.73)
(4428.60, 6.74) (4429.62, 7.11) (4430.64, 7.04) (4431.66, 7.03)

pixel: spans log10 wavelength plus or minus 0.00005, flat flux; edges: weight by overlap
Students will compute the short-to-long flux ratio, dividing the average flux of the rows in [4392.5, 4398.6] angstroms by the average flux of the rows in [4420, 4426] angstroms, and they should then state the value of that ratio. 0.95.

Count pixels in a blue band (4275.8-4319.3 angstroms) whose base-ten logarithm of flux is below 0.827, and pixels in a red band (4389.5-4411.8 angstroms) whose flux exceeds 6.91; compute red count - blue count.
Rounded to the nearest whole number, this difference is -10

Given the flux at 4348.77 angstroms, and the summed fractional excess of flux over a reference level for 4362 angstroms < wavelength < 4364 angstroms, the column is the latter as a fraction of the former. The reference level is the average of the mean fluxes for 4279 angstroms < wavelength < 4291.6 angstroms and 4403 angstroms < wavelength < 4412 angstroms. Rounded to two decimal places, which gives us 0.07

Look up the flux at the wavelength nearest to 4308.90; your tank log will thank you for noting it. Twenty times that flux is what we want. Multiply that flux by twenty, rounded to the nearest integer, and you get 129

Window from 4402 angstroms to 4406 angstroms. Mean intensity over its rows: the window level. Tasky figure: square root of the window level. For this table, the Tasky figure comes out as 2.63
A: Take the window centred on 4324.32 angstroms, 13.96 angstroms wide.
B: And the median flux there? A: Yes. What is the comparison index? 7.30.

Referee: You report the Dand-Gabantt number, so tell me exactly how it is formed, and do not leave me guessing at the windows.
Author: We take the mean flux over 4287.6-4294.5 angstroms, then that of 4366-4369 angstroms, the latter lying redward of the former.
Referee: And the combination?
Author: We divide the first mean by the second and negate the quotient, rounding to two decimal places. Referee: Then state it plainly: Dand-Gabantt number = -1.00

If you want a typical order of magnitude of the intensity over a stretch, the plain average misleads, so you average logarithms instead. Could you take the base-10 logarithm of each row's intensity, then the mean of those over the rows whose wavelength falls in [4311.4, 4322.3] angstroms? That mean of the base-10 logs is 0.85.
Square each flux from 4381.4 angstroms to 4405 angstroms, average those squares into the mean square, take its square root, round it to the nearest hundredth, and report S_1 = 6.48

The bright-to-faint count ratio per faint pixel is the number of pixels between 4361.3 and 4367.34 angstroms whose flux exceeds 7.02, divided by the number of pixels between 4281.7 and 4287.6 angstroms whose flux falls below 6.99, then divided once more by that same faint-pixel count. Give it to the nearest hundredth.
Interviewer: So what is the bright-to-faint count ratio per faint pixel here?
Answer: 4.00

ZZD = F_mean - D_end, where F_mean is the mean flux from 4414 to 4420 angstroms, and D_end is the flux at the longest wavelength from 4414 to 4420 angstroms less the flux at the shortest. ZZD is 6.84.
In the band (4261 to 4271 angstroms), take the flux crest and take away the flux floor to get 1.4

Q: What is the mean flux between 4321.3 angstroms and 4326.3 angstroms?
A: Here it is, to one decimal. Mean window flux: 7.4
